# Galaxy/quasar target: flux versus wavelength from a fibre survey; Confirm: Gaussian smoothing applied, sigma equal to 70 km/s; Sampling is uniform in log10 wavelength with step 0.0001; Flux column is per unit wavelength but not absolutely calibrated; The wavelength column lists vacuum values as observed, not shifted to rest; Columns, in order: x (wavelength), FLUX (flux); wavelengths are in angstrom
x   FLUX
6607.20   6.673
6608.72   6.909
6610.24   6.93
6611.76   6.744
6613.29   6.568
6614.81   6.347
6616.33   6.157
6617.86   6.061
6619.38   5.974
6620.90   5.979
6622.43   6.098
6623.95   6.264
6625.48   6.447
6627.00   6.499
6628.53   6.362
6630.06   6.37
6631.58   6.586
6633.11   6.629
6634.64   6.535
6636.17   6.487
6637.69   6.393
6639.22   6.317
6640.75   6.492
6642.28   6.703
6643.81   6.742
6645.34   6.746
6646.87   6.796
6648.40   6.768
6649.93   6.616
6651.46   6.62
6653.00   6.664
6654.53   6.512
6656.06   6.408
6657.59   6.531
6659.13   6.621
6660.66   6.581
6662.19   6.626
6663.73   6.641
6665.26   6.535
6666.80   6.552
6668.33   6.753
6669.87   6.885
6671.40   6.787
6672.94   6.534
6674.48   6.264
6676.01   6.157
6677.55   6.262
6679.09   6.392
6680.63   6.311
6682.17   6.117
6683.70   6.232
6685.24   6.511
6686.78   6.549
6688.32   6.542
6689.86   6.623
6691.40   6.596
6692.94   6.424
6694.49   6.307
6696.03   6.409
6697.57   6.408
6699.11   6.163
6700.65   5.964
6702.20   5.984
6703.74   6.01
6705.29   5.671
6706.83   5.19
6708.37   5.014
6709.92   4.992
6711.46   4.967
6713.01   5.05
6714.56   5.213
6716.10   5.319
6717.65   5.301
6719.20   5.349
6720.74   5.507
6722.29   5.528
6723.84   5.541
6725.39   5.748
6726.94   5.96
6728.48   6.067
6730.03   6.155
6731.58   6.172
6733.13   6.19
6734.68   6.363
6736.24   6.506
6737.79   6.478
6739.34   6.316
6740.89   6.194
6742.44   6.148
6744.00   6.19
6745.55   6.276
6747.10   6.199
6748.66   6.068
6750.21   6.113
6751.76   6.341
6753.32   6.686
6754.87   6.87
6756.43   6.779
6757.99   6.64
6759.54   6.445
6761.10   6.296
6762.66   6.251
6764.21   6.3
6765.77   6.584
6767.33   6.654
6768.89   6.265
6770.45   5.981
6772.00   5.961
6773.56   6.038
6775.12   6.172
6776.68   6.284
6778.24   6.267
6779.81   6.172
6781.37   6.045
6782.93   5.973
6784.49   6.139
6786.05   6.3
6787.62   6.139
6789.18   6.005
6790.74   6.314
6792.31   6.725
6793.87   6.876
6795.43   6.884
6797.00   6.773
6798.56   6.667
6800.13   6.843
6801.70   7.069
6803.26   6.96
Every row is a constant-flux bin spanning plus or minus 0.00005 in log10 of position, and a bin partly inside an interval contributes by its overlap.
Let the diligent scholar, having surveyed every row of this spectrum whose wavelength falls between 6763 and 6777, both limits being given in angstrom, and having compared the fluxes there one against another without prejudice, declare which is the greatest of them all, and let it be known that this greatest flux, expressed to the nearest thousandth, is 6.654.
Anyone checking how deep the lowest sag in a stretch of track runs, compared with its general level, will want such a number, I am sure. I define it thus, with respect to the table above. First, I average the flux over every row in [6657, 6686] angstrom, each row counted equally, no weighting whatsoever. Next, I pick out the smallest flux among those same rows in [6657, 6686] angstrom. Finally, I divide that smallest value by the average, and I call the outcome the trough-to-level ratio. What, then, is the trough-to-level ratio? 0.943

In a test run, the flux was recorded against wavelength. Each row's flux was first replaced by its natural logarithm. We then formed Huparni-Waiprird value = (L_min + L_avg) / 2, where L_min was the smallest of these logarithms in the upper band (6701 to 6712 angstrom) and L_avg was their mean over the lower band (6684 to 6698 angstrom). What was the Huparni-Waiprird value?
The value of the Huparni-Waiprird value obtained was 1.74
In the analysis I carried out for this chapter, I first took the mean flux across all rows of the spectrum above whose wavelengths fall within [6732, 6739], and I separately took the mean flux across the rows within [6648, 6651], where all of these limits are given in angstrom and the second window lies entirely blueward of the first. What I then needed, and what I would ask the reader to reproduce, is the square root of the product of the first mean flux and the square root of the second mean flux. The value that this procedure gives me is 4.06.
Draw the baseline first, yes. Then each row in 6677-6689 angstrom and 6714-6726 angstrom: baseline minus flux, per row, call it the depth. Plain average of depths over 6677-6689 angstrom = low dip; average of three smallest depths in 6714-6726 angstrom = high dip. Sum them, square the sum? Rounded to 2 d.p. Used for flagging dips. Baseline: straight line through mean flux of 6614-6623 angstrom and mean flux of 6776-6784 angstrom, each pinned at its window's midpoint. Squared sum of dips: 0.08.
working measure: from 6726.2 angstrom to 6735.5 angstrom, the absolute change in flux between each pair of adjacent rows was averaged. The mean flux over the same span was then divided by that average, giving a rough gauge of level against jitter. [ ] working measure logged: 76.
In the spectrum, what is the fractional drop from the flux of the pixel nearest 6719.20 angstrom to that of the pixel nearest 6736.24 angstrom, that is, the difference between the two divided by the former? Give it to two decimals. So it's -0.22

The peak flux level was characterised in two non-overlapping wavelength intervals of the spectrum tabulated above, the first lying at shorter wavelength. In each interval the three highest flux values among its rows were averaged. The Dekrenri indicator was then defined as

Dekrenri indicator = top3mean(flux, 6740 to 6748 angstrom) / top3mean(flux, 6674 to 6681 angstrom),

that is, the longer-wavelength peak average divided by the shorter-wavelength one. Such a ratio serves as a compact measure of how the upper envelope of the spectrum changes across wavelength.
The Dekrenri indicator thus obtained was 0.98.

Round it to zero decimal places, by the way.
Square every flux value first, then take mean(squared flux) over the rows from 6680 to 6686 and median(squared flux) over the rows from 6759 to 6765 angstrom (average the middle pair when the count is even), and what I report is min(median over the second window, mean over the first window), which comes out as 40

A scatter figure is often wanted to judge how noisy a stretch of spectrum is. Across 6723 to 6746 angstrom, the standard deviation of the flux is 0.25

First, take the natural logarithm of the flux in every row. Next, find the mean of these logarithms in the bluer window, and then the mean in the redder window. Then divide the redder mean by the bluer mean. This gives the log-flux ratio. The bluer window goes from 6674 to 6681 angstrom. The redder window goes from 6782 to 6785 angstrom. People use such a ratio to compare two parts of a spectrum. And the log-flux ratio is 0.98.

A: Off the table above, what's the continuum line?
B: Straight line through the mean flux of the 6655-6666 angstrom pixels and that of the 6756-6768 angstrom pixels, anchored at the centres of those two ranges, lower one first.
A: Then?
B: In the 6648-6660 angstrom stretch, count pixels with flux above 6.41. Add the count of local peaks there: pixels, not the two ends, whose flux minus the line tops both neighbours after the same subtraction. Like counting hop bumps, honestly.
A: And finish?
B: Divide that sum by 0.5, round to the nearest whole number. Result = 16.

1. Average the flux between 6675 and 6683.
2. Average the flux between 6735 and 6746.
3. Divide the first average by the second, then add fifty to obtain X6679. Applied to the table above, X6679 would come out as 51.0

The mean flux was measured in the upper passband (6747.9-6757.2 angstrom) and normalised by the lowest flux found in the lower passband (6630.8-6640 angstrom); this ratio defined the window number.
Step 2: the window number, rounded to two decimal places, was 1.03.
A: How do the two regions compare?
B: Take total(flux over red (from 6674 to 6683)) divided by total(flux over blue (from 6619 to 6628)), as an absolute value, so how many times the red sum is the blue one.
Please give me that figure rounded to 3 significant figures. 1.01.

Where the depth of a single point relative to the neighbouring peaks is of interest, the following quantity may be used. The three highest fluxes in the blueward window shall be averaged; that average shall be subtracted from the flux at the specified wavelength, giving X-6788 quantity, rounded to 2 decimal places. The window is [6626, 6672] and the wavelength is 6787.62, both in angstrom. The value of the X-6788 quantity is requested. -0.68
